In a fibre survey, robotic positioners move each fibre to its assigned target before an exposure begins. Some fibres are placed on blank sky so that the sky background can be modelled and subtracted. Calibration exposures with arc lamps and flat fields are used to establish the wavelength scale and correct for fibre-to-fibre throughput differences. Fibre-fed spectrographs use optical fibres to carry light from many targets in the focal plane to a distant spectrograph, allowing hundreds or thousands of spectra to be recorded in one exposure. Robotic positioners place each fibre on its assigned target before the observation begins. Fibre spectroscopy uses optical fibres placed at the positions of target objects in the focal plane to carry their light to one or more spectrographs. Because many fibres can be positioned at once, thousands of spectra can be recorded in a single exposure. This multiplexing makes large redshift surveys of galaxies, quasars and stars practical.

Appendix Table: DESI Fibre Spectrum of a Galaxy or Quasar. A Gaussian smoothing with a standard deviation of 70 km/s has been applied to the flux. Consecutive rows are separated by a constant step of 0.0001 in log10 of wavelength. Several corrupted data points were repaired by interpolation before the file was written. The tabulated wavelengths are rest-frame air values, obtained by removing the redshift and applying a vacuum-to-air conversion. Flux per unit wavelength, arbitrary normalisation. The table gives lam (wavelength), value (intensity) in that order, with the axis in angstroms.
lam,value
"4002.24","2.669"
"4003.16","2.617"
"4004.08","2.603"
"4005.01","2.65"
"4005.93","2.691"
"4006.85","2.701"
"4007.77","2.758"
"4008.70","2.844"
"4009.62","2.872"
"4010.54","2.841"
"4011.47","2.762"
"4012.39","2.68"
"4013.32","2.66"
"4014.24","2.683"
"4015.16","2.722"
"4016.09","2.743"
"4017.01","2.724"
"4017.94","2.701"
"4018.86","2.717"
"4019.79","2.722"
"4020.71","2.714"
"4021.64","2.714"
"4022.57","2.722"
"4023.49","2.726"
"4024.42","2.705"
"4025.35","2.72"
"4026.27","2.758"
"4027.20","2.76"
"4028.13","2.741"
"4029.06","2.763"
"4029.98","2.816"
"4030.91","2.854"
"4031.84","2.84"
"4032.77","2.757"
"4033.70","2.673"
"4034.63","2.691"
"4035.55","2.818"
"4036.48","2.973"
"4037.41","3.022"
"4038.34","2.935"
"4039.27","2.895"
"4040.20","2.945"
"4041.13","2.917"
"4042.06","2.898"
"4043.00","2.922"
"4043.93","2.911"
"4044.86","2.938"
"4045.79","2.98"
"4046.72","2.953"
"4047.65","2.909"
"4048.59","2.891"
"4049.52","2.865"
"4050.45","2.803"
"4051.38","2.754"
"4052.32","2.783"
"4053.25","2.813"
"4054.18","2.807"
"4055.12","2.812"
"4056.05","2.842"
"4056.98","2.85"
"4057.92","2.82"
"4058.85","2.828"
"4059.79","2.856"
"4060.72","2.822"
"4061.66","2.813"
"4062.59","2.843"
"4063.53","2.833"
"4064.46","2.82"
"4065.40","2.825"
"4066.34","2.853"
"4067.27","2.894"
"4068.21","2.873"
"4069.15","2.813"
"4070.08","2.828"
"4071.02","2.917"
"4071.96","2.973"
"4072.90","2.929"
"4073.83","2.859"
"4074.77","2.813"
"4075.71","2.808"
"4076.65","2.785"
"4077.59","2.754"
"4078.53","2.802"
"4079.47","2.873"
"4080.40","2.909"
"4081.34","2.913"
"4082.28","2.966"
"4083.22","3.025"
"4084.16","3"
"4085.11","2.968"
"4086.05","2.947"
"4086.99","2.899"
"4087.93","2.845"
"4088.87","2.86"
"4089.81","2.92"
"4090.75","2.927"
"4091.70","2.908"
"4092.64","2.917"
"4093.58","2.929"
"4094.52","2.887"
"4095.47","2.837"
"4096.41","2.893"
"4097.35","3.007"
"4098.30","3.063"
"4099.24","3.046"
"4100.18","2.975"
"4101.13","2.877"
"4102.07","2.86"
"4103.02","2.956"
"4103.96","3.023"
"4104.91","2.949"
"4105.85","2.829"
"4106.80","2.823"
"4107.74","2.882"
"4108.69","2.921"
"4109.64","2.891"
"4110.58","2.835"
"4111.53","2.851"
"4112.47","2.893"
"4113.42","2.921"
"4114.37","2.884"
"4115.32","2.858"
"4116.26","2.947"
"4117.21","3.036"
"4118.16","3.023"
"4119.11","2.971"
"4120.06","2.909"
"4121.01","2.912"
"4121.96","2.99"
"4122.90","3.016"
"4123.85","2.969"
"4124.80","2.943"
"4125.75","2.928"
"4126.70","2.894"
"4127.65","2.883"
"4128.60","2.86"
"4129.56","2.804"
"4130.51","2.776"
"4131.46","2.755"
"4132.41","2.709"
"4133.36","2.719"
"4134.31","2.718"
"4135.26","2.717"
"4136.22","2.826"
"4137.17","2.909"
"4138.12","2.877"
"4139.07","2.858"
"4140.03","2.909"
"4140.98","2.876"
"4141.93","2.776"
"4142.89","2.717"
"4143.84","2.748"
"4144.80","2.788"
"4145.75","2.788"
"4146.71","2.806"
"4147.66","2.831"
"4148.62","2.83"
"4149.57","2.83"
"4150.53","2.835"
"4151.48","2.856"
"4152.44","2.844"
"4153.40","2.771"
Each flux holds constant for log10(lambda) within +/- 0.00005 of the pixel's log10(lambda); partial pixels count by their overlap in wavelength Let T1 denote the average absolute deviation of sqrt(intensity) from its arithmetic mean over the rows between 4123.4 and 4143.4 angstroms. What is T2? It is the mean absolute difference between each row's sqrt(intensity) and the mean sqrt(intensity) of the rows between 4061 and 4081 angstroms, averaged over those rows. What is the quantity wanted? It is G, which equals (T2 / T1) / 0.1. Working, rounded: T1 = 0.022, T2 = 0.013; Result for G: 6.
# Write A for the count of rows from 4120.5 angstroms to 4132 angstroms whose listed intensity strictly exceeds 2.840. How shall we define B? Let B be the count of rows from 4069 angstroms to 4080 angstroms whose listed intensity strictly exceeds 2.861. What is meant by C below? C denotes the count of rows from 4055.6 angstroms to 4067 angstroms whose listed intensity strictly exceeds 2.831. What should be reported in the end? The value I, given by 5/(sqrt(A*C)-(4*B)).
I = -0.58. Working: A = 9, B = 4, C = 6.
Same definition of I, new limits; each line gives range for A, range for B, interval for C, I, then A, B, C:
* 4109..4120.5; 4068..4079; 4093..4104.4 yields -1.11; 11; 4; 12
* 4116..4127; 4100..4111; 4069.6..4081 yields -0.21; 12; 8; 6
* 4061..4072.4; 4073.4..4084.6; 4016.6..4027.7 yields -0.21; 6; 6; 0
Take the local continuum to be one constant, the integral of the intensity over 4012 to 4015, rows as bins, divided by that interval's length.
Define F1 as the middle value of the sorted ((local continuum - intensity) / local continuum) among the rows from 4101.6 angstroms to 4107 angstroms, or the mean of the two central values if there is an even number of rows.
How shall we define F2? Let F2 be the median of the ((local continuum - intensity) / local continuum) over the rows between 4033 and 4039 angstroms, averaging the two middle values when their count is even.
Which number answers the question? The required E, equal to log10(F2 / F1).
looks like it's -0.06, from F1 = -0.083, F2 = -0.07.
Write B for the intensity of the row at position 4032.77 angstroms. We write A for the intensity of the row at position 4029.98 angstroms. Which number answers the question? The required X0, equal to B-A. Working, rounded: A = 2.816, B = 2.757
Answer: -0.059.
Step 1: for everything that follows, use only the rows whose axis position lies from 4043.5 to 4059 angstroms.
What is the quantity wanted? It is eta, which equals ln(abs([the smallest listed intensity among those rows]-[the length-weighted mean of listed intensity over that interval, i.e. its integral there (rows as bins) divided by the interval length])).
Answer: -2.26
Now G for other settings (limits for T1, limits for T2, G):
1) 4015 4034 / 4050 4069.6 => 7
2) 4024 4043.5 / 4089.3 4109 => 6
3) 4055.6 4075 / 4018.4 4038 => 21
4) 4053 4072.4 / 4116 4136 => 32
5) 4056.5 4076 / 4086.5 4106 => 16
